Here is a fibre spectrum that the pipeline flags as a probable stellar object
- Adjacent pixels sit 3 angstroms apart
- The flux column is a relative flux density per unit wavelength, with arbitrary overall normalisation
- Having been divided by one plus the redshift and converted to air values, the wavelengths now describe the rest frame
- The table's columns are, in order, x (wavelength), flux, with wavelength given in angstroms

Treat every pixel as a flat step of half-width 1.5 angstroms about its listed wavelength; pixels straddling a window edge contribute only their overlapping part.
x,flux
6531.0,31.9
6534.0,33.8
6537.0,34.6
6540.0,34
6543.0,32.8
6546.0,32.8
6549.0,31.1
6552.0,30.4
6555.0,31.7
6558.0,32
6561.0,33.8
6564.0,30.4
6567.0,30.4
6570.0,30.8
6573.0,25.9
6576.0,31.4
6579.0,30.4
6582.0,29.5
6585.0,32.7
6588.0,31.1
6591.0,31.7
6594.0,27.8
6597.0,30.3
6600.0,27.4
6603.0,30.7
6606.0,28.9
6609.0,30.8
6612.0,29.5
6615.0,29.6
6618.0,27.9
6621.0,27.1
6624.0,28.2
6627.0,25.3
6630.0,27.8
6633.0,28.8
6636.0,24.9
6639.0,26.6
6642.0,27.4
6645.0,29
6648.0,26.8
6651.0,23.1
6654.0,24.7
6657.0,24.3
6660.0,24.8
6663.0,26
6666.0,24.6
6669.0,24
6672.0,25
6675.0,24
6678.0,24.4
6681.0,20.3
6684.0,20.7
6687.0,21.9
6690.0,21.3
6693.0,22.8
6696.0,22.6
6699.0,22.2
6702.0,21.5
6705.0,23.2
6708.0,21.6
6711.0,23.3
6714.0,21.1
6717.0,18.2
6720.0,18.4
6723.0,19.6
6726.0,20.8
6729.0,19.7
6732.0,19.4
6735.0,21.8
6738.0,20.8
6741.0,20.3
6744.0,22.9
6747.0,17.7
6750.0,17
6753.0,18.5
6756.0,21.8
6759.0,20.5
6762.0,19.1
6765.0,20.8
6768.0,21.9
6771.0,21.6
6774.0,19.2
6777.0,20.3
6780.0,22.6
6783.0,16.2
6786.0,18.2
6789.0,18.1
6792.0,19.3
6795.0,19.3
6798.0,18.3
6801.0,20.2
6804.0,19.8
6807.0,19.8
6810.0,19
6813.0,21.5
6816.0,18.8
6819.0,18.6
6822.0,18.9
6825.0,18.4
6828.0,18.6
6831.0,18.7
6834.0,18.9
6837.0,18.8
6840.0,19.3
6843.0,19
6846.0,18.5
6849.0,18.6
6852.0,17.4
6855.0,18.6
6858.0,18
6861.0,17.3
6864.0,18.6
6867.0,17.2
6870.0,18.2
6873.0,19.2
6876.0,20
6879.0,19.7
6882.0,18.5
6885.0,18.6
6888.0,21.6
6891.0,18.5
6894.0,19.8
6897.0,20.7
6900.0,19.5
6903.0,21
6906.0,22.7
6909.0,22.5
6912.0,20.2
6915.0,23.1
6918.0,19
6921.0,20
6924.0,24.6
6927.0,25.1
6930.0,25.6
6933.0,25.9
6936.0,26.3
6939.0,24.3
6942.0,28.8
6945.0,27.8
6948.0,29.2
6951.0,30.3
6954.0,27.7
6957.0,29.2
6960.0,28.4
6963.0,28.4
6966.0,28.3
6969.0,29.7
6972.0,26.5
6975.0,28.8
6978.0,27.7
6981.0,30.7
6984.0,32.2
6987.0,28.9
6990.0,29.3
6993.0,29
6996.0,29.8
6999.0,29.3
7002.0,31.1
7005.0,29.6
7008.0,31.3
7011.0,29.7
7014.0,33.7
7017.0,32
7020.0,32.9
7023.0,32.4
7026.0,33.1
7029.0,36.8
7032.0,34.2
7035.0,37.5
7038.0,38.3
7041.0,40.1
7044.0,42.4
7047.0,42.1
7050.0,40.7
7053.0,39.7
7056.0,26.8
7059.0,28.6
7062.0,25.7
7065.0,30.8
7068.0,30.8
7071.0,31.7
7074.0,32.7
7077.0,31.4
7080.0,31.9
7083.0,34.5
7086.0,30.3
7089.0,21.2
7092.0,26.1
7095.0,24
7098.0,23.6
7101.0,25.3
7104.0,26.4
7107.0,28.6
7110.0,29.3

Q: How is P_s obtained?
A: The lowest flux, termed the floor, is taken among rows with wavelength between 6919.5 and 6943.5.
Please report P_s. 20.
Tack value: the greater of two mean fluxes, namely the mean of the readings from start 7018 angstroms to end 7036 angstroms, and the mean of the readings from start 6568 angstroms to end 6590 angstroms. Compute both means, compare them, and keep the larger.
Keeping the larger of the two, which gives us 34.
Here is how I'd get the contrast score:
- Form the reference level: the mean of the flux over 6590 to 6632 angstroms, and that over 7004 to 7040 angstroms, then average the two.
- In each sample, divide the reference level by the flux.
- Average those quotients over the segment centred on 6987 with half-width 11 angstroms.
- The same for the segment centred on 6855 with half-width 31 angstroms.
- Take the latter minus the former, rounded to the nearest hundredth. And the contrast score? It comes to 0.63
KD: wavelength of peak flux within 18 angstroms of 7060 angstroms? 7044.0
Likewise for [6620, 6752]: 6645.0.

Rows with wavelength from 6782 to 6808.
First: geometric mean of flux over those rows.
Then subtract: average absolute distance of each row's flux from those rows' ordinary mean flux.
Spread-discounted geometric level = 17.8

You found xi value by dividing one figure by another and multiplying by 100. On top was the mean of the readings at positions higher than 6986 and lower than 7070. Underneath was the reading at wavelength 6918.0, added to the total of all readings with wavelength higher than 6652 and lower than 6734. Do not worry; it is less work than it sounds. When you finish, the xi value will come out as 5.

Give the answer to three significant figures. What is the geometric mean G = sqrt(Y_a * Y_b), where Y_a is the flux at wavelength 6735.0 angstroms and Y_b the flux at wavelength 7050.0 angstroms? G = 29.8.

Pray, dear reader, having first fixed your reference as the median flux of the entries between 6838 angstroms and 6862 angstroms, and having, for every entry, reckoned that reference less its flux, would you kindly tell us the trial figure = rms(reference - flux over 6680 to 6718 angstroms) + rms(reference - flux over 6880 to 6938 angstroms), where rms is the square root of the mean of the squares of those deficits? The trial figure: 7.4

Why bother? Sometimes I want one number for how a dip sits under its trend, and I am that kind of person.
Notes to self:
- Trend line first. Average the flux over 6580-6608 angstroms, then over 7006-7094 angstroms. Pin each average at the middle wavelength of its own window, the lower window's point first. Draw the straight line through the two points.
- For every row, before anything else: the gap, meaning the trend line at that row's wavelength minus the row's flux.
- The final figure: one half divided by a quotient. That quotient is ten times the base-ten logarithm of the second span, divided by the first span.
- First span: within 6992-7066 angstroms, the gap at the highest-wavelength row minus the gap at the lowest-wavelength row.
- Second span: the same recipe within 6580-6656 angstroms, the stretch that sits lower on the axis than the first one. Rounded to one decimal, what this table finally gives -0.1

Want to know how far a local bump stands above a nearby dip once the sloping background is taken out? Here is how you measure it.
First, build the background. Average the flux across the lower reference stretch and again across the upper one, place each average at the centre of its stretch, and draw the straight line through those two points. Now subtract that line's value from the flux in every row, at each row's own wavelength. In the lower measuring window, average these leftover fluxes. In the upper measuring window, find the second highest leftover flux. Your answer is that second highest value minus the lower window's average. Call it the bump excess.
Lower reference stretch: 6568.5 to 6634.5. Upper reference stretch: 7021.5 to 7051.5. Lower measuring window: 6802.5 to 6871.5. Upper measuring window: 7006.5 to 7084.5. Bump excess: 19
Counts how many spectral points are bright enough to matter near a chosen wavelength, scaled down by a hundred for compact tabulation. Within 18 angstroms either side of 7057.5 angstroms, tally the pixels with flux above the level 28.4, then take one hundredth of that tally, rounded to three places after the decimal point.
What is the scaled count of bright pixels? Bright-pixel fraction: 0.100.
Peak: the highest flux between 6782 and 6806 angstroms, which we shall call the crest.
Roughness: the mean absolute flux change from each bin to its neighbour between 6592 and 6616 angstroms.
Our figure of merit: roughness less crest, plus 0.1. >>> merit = -18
